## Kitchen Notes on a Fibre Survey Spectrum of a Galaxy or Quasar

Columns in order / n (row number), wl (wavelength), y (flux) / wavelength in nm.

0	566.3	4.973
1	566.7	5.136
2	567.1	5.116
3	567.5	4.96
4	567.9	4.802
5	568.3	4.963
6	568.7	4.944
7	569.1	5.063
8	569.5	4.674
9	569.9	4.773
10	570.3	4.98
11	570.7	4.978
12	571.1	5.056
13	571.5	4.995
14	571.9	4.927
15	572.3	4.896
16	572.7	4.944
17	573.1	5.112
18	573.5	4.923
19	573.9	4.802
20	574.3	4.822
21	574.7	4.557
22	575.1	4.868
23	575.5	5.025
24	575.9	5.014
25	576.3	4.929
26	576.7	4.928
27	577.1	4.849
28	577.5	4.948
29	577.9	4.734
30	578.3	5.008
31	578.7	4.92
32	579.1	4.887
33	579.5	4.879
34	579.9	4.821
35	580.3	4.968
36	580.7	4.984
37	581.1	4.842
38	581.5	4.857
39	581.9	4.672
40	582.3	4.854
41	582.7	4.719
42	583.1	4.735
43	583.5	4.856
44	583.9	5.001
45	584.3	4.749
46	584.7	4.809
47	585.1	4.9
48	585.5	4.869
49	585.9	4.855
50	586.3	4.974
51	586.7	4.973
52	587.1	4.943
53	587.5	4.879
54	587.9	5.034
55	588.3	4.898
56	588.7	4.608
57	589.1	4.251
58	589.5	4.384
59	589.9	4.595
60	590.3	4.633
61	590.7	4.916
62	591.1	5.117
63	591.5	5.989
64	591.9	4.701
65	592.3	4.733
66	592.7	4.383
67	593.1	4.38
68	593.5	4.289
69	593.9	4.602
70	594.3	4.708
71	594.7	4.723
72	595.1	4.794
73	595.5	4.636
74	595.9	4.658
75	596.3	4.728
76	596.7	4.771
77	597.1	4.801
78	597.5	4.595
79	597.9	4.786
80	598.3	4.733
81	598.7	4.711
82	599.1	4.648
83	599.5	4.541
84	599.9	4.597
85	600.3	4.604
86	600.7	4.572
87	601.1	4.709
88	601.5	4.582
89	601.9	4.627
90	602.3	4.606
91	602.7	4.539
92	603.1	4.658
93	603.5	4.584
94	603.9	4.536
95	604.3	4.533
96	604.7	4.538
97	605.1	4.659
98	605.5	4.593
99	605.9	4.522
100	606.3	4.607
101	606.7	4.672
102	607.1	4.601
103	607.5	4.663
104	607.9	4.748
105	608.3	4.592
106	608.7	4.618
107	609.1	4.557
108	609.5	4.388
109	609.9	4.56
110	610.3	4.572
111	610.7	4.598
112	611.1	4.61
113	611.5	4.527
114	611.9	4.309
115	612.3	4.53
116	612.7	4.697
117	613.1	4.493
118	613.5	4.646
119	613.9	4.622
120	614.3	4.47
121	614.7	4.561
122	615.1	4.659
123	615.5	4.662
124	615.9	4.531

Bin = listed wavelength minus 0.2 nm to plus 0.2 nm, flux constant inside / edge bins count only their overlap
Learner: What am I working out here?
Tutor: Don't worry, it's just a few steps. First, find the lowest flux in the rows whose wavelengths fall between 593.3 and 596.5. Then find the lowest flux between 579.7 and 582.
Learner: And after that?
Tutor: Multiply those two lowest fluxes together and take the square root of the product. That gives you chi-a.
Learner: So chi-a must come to 4.48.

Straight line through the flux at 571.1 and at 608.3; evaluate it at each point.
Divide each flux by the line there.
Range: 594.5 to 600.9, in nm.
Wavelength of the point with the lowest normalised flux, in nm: 599.5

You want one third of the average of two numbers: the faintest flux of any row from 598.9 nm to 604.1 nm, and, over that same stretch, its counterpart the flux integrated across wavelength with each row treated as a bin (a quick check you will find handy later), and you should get 4.74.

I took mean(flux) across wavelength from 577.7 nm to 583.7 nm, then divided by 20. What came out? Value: 0.242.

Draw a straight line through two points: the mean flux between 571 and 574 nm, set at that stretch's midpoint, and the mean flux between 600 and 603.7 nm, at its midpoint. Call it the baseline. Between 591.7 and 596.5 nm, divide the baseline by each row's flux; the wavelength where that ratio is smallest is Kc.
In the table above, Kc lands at 595.1 nm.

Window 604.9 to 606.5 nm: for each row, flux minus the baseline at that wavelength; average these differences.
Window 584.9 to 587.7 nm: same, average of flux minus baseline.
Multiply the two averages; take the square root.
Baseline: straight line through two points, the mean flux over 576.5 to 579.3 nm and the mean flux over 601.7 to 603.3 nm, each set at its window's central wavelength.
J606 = 0.054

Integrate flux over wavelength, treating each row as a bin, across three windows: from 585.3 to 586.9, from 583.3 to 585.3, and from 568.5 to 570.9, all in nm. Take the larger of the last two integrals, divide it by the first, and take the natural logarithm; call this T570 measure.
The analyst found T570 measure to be 0.40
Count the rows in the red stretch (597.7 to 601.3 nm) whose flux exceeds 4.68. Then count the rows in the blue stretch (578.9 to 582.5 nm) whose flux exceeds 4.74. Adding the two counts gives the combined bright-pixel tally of 12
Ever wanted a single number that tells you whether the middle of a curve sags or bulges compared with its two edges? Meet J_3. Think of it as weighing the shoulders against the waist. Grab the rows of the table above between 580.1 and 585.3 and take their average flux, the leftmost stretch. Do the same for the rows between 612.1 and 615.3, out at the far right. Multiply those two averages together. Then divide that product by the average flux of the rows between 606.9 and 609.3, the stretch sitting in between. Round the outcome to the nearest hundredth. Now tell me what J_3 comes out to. 4.79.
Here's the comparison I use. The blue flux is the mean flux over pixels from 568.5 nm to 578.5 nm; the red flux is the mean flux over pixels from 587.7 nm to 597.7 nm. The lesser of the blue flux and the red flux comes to 4.72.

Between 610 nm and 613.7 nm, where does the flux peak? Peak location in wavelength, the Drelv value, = 612.7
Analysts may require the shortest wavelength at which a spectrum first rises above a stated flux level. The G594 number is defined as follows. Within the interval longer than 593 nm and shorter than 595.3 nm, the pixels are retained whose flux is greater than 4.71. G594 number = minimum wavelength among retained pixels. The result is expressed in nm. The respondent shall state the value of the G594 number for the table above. 594.7 nm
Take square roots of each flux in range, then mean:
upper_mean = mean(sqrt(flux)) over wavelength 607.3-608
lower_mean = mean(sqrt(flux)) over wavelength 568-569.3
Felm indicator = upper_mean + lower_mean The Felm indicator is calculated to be 4.40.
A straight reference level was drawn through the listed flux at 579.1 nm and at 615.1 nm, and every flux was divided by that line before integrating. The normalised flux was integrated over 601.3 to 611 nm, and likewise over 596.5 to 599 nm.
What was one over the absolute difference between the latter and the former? 0.14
